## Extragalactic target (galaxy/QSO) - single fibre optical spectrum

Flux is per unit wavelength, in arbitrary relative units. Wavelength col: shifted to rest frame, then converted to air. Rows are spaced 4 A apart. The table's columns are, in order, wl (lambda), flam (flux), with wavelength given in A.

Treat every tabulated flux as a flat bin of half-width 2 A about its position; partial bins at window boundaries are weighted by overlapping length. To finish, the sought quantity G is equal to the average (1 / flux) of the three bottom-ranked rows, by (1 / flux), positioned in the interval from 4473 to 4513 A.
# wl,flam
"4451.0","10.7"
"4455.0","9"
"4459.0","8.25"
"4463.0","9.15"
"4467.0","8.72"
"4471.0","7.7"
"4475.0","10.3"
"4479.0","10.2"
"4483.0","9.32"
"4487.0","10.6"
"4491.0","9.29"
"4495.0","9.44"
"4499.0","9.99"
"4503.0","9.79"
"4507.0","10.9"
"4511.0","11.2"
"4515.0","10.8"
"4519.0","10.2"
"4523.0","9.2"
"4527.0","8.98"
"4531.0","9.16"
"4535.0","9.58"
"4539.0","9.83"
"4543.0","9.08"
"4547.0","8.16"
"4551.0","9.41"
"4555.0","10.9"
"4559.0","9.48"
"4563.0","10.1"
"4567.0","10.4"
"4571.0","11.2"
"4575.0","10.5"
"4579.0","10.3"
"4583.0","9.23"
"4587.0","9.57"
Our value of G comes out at 0.092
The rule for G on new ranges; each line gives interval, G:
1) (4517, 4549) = 0.101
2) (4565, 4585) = 0.094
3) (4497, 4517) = 0.091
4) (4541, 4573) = 0.092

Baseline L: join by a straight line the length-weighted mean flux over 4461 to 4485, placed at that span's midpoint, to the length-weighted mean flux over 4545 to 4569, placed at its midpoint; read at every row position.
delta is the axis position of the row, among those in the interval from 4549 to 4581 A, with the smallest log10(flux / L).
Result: 4551.0 A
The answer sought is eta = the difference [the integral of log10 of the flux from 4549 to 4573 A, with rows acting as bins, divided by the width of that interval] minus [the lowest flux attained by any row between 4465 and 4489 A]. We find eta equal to -6.7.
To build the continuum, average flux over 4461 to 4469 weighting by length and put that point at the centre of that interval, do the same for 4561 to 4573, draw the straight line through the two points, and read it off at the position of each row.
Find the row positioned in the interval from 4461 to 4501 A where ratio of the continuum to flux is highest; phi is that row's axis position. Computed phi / 4471.0 A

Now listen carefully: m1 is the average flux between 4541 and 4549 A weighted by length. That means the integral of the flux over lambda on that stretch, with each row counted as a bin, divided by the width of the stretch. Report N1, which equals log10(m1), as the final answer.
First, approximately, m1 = 8.6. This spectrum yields 0.94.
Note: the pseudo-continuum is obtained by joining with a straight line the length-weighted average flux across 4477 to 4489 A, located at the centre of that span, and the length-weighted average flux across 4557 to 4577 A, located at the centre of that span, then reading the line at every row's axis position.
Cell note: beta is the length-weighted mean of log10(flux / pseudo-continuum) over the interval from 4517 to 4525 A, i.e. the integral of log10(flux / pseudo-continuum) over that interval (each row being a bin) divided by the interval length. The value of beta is -0.021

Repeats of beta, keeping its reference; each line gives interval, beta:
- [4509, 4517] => 0.035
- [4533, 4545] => -0.033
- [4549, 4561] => -0.017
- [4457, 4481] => -0.045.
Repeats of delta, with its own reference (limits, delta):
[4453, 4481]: 4471.0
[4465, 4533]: 4471.0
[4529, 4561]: 4547.0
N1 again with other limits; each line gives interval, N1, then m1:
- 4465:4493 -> 0.98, 9.4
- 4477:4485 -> 0.99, 9.8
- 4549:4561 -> 1.00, 9.9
